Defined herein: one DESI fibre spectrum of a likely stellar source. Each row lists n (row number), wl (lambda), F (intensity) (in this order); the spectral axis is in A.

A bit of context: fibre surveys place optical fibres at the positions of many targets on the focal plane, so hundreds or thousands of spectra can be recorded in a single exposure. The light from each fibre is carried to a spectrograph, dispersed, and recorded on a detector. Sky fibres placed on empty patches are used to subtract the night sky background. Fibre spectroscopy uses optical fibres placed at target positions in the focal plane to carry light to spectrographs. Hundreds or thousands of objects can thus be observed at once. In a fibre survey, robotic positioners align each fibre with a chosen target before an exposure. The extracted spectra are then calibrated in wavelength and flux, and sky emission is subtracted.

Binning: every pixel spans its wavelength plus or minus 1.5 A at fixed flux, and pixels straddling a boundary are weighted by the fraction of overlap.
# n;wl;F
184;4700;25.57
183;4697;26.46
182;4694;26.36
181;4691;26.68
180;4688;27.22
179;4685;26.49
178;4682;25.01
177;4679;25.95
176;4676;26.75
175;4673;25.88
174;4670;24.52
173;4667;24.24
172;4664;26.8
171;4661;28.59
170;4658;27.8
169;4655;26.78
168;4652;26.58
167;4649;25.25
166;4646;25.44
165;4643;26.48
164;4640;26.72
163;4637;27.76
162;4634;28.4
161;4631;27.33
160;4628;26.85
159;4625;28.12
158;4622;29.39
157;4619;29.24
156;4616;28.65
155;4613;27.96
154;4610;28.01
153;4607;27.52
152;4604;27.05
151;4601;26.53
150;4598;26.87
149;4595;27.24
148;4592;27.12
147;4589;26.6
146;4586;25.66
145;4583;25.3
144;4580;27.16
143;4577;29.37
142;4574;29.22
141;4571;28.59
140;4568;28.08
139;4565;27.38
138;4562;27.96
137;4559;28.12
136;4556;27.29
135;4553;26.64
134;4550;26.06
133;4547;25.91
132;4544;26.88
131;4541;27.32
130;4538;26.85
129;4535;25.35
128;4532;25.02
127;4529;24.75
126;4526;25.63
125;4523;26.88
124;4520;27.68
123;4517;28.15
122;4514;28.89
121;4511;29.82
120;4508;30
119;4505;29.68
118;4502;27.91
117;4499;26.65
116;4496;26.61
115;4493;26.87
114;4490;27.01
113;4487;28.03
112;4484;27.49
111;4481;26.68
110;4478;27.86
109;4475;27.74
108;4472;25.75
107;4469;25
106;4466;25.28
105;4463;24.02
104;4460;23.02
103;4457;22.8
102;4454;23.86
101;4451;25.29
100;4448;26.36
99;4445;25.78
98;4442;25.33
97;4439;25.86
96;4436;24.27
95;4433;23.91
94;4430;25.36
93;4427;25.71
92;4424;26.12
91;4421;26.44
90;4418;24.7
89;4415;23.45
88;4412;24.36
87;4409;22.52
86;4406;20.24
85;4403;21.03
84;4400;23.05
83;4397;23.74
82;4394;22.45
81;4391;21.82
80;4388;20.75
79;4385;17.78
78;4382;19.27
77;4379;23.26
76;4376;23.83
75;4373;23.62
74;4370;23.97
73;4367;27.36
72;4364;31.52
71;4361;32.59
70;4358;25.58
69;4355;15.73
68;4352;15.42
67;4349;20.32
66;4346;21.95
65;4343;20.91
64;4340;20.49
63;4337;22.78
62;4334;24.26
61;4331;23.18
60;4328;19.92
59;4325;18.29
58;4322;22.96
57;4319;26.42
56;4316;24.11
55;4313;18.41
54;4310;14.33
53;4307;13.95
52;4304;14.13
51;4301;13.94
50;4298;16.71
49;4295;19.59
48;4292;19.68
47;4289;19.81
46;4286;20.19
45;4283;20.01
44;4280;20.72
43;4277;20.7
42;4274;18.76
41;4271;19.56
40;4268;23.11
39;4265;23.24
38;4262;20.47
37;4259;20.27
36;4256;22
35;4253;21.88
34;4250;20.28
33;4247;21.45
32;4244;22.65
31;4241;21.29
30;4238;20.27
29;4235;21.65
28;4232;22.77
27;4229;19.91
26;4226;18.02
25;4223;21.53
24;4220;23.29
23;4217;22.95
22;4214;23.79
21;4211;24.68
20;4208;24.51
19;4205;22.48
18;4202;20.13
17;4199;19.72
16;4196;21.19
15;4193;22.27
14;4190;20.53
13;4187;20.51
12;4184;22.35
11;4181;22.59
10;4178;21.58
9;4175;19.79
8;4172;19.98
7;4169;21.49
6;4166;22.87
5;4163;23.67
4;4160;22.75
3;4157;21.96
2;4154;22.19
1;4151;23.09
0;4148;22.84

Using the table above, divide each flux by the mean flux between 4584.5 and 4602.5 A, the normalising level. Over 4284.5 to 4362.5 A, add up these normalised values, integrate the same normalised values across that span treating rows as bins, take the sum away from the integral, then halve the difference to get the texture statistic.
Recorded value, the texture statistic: 19.7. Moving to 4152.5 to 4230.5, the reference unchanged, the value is 21.2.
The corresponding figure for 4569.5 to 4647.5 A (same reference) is 26.8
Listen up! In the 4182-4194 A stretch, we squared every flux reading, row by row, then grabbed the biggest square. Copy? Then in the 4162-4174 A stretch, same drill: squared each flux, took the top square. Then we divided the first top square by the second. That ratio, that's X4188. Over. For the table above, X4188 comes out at 0.89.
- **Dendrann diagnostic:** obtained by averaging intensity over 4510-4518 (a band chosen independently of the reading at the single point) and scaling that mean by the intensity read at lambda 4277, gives 599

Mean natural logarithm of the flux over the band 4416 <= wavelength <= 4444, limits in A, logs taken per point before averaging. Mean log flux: 3.23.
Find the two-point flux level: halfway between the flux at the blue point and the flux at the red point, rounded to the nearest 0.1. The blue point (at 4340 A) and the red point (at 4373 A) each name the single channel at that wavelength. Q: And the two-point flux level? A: 22.1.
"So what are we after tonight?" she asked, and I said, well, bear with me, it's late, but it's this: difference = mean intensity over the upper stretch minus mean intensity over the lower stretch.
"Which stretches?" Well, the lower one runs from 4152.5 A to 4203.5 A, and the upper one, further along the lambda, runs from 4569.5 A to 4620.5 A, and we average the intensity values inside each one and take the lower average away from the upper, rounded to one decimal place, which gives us 6.0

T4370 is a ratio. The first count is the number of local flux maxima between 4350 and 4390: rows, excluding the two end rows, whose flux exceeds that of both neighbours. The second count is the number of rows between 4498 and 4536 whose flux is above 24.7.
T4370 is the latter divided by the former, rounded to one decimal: 6.5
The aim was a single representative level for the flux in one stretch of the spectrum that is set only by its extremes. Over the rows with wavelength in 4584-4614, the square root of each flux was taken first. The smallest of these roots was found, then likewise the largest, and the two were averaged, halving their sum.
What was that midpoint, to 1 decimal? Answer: 5.2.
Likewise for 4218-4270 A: 4.5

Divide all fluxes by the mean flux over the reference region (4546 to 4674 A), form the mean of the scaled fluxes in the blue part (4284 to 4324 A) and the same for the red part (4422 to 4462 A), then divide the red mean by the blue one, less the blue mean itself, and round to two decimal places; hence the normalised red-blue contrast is 0.63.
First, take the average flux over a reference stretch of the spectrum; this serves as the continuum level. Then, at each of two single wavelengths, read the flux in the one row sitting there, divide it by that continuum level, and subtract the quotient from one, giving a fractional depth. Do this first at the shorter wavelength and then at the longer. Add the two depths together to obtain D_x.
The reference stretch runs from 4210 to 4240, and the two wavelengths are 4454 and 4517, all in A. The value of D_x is -0.38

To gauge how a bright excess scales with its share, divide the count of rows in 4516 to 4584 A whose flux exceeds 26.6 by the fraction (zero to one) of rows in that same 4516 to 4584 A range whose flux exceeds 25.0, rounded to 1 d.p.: 16.7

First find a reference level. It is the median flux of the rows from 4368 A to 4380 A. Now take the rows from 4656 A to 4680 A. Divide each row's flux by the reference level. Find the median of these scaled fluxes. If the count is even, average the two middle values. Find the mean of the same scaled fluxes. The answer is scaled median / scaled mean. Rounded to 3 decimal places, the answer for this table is 1.001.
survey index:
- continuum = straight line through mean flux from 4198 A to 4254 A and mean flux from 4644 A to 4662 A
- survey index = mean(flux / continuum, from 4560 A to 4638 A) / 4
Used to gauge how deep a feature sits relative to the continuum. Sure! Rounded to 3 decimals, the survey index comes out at 0.265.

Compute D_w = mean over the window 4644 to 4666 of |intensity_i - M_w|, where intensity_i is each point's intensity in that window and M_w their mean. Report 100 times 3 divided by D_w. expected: 353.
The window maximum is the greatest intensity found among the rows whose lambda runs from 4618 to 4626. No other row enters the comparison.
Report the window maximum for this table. 29.39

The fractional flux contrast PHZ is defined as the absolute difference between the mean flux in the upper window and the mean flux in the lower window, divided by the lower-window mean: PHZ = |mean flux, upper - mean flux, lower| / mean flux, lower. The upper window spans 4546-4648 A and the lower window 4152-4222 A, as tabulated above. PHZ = 0.24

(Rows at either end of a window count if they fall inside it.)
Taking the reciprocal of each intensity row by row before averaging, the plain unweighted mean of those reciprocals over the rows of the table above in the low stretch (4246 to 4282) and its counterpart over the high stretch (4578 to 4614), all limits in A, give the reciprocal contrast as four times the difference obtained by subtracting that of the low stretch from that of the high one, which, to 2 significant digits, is -0.042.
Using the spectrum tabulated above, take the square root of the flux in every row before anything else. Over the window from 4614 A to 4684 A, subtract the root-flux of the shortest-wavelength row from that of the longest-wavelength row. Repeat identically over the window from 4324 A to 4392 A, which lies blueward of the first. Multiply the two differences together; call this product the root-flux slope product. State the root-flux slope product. -0.14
